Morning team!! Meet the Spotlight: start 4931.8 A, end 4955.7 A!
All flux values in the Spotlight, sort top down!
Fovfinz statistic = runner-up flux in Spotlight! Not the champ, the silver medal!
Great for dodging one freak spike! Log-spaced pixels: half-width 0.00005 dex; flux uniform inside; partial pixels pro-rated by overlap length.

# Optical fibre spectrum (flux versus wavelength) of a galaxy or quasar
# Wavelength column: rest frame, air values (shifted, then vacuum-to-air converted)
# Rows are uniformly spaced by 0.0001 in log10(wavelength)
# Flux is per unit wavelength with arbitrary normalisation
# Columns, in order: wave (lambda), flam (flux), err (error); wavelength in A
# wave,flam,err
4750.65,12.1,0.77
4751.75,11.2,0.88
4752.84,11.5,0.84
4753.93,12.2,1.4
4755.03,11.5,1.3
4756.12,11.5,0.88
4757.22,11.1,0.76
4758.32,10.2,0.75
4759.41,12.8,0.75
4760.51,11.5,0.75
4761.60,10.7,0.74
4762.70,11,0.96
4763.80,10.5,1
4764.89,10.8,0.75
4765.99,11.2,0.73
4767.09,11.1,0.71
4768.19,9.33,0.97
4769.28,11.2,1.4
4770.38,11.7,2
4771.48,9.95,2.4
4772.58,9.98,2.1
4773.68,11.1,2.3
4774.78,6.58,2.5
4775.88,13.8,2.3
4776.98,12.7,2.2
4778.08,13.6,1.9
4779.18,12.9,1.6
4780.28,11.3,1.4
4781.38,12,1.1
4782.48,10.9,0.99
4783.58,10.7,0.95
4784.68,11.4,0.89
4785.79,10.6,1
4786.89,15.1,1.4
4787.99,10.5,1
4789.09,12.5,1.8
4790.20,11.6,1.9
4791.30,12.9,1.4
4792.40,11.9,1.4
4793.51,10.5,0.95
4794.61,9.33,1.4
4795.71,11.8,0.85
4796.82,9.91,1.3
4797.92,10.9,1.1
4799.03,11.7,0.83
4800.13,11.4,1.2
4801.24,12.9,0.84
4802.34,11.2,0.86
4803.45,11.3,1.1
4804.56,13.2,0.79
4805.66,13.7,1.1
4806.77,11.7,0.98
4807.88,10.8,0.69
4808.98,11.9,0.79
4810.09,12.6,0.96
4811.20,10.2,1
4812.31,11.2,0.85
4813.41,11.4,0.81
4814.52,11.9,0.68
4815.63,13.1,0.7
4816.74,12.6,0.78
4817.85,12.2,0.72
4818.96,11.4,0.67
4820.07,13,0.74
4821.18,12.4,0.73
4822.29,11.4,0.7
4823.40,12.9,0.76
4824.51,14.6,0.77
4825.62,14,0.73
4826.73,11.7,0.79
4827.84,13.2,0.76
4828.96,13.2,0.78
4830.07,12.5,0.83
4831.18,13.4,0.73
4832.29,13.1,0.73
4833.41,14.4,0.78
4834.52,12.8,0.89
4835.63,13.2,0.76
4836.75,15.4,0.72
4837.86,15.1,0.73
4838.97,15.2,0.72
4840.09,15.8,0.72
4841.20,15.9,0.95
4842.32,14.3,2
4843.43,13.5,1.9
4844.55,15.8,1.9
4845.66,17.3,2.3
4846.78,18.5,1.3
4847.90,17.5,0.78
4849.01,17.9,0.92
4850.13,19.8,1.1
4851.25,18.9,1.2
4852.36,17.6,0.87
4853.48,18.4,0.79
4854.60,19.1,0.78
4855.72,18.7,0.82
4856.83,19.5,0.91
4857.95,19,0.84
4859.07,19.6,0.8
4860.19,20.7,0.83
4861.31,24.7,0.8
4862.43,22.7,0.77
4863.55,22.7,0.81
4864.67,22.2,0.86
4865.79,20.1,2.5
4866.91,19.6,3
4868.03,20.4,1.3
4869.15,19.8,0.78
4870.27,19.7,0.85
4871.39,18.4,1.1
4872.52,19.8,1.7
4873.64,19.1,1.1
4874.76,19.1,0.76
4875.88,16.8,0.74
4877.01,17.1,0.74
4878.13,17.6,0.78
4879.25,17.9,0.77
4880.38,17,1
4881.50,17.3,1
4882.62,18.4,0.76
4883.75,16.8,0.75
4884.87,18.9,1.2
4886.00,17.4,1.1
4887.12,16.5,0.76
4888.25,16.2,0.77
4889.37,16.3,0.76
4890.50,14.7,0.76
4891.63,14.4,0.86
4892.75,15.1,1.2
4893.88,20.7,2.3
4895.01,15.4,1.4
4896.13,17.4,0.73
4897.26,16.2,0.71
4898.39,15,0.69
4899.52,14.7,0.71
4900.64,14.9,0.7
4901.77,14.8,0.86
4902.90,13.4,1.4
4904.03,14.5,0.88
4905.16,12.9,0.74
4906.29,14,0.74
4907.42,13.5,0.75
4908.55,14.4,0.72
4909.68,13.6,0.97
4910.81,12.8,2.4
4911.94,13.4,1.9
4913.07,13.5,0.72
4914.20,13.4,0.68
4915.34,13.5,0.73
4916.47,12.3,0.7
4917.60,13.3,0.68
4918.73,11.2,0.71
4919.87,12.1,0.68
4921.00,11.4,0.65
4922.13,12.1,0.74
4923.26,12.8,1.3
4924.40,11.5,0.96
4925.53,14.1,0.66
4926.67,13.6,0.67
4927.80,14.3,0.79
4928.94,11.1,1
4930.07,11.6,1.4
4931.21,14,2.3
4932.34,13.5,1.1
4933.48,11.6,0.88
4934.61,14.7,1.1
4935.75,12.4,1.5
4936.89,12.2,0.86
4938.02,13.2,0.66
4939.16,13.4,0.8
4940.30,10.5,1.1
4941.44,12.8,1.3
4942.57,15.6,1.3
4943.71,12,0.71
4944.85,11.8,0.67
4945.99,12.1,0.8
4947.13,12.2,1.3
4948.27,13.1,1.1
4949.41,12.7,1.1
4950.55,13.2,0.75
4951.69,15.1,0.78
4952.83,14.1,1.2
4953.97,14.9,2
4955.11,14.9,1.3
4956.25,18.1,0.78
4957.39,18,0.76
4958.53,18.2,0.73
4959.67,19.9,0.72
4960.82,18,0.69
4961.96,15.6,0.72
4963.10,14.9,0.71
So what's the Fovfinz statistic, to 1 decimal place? 15.1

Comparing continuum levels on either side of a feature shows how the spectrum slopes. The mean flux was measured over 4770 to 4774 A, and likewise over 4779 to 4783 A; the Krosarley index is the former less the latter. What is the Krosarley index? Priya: -1.1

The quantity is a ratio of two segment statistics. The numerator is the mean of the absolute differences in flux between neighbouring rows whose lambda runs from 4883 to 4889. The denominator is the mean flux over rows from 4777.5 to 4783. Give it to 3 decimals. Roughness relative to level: 0.099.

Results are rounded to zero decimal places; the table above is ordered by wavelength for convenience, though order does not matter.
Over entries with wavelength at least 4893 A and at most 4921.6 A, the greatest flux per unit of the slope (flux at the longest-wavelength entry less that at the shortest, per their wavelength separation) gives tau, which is -60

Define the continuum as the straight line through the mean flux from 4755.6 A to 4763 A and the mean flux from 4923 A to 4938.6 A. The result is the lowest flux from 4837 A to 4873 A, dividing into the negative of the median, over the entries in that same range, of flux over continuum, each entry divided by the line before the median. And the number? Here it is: -0.115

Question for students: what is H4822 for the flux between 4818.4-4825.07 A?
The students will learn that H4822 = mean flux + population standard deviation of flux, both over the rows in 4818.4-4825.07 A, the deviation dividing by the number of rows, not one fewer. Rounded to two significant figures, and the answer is 14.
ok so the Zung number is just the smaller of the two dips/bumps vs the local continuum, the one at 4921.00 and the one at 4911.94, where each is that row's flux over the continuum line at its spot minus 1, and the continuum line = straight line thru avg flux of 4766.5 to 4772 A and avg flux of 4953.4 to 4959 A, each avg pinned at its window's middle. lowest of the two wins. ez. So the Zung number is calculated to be -0.27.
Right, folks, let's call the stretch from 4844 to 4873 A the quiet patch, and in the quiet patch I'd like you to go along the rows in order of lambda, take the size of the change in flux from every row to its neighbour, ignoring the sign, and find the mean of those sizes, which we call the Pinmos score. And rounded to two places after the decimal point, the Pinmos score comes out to 1.06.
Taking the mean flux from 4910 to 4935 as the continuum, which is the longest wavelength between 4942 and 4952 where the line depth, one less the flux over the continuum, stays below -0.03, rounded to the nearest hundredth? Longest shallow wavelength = 4951.69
